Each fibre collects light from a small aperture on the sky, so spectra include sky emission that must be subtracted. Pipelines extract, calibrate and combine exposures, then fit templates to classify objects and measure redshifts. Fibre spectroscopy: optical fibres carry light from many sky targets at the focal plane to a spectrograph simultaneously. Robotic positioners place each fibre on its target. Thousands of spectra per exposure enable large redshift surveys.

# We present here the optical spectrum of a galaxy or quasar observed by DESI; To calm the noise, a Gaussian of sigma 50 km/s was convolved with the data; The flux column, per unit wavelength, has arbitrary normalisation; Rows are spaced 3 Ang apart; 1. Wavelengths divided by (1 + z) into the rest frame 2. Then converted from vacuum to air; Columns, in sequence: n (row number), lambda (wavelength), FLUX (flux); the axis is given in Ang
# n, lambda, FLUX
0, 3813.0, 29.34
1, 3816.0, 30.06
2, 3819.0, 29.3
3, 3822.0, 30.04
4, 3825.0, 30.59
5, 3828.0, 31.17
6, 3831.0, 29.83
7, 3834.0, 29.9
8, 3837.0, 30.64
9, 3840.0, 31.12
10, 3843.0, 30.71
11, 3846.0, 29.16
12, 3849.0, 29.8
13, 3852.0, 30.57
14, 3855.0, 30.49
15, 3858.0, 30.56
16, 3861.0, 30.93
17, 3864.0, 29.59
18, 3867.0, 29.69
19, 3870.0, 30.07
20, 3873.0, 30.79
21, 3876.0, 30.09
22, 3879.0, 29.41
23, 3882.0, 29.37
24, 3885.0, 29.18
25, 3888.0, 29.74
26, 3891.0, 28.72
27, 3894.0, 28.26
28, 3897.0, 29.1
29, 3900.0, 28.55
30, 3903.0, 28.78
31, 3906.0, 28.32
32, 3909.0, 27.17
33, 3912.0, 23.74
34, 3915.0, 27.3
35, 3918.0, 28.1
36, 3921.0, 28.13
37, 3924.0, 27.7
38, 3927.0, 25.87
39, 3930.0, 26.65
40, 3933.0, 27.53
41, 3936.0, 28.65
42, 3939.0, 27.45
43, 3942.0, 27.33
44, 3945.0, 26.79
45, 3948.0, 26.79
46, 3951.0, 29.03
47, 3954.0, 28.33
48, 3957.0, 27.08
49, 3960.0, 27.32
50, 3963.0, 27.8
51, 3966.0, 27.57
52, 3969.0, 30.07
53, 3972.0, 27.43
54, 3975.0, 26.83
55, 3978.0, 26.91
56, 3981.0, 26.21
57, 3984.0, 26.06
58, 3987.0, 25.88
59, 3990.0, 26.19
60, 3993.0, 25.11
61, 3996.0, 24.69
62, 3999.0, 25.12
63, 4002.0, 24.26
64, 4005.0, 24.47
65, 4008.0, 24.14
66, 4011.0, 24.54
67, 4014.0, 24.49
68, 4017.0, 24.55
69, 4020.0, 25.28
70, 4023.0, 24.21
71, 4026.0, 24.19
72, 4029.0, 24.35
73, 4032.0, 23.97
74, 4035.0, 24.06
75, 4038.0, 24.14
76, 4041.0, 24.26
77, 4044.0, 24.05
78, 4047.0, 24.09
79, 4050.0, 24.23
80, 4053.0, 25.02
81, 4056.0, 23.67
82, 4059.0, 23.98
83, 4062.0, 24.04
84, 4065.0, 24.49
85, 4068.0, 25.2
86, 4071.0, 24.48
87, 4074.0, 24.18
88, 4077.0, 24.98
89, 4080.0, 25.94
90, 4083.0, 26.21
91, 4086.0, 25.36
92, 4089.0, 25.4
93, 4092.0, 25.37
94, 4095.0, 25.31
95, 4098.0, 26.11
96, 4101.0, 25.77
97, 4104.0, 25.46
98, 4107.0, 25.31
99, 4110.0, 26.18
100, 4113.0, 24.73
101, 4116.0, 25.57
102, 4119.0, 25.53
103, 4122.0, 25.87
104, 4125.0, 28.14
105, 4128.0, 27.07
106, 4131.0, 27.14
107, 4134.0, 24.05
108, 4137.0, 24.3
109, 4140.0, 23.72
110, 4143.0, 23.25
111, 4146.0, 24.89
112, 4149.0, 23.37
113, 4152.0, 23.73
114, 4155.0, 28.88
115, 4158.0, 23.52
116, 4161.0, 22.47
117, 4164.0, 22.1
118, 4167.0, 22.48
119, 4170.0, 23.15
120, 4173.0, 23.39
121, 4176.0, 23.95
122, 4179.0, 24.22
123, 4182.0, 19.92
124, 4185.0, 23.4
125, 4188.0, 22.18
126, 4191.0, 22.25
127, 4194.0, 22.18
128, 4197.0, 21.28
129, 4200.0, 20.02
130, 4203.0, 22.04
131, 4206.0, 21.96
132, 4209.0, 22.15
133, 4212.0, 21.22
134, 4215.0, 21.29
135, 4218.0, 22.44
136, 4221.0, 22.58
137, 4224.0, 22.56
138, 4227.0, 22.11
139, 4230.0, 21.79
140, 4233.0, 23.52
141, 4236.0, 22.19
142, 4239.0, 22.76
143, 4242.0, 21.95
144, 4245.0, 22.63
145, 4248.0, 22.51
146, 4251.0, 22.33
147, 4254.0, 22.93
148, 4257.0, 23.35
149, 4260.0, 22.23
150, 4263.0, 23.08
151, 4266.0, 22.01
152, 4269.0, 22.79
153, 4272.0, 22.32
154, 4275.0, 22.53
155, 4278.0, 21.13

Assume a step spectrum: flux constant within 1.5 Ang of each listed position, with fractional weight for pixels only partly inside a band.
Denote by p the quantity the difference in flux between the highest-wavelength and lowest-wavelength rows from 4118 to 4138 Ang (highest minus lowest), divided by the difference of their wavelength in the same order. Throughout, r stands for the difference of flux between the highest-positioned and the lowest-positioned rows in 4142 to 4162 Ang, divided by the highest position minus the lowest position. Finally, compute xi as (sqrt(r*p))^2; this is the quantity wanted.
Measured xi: 0.003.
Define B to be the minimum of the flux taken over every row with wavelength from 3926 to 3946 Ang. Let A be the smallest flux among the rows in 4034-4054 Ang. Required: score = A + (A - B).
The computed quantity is 22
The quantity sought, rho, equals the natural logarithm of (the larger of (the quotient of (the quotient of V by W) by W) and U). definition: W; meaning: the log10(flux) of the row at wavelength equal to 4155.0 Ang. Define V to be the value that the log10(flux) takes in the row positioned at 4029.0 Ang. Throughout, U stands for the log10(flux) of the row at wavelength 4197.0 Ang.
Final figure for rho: 0.28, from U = 1.33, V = 1.39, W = 1.46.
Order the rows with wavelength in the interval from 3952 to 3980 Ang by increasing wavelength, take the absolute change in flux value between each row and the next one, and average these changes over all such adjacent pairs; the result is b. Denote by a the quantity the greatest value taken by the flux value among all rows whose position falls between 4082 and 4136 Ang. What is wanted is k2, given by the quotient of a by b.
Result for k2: 28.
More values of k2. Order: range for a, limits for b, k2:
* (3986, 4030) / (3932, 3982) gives 29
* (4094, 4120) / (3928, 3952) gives 30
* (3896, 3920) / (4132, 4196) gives 21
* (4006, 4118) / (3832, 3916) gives 33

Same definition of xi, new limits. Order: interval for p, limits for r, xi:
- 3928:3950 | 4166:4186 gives 0.000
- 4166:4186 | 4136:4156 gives 0.013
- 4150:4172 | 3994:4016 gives 0.000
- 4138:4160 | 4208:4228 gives 0.000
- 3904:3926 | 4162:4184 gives 0.004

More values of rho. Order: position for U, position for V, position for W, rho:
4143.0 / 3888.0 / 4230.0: 0.31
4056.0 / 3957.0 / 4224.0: 0.32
